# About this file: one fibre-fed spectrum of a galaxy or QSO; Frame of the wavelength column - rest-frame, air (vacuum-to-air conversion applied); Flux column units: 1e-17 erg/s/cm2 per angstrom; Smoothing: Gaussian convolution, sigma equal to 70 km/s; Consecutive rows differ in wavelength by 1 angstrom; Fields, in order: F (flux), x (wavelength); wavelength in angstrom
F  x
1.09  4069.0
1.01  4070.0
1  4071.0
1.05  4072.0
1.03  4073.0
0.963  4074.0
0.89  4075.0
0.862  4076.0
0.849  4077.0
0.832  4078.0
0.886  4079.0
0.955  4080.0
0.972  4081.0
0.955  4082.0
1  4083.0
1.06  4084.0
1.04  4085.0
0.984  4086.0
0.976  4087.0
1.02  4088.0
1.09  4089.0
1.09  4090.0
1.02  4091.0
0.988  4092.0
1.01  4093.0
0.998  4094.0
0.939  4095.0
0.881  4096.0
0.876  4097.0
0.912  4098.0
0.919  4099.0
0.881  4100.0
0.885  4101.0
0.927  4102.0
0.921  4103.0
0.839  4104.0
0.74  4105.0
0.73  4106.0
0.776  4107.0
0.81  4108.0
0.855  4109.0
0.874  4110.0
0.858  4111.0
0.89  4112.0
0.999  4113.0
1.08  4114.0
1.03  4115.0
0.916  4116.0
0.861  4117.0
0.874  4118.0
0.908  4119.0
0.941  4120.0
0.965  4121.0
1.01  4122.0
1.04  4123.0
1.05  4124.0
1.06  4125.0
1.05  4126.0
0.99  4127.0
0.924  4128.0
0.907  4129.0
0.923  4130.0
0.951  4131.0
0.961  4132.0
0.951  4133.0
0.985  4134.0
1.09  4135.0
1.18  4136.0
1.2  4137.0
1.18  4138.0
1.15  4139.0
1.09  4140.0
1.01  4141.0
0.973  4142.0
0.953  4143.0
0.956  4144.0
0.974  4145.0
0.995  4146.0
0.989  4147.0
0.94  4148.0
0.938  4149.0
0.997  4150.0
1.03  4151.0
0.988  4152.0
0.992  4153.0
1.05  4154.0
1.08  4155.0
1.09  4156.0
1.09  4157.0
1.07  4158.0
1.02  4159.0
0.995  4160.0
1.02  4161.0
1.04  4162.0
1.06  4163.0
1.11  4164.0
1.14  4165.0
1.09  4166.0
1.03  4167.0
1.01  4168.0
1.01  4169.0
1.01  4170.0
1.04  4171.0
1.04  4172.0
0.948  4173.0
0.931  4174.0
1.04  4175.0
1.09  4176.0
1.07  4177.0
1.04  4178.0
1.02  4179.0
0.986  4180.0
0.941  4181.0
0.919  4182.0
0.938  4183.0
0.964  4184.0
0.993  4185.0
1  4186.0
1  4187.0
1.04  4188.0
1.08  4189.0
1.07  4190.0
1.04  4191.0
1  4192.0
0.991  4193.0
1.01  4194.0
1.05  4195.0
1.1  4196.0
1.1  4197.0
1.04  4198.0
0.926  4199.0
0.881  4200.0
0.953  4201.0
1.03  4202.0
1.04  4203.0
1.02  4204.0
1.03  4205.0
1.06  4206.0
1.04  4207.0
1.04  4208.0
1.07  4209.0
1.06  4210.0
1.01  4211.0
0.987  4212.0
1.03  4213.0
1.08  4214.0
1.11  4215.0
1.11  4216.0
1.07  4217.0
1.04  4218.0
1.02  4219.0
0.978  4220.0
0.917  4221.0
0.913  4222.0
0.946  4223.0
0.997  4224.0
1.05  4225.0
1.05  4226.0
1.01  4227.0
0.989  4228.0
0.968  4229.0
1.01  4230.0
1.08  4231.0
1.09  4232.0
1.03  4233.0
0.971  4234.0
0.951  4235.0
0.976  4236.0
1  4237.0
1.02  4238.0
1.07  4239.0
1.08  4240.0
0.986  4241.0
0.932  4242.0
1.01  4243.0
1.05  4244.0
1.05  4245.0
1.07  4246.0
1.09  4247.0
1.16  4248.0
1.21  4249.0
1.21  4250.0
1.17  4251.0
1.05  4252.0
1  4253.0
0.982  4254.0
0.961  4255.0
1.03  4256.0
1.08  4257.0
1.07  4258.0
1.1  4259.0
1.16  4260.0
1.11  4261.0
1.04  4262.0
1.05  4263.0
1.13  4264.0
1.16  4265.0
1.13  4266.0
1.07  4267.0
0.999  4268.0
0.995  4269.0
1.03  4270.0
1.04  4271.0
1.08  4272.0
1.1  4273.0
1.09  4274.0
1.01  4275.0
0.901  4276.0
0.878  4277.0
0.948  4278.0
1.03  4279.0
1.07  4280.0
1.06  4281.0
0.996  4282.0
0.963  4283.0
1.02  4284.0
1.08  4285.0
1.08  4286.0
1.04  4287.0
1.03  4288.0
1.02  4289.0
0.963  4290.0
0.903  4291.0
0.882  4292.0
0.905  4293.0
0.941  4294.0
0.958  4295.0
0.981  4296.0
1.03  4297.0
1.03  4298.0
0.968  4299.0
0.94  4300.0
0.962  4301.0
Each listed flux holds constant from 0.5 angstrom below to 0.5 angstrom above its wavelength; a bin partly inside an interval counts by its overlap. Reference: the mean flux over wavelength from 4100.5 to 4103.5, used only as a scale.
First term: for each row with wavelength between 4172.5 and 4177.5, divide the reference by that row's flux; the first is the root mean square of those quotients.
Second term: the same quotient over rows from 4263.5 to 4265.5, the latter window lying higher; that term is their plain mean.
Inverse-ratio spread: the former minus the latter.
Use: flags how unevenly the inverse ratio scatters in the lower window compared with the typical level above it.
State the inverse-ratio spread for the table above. 0.11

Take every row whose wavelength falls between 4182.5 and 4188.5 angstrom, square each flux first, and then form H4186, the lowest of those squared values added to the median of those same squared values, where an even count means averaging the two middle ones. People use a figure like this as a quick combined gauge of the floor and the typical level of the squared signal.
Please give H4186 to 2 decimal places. 1.87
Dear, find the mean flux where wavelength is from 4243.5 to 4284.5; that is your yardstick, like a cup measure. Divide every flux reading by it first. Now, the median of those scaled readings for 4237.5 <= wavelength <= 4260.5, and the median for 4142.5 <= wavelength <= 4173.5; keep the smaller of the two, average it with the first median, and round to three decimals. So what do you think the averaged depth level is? 0.989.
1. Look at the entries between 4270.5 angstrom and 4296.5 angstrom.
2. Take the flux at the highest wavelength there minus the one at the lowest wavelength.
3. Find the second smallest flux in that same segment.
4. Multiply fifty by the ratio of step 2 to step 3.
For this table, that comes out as -3.3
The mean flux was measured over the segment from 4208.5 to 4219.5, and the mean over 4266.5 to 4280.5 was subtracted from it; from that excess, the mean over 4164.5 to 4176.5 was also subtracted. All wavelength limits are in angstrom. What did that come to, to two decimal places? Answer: -1.00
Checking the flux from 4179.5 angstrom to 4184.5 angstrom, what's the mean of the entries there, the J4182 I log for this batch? 0.95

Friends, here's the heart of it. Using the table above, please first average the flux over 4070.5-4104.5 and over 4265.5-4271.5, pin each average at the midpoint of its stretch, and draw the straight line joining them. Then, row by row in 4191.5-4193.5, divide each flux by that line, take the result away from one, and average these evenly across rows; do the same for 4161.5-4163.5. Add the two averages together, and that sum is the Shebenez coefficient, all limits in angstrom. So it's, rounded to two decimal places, -0.05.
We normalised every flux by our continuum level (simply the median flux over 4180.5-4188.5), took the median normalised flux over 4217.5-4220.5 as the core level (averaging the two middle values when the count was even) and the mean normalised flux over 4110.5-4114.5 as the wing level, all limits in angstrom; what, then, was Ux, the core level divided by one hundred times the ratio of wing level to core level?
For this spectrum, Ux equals 0.0111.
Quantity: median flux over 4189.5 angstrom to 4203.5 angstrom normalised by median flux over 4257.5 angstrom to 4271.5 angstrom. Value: 0.97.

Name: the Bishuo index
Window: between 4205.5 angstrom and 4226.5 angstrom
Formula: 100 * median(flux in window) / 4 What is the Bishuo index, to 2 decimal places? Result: 26.00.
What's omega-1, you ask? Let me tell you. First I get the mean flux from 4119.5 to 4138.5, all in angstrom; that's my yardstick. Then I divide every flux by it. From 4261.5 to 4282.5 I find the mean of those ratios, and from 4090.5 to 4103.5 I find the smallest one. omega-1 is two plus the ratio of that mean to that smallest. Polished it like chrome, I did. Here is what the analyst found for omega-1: 3.19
